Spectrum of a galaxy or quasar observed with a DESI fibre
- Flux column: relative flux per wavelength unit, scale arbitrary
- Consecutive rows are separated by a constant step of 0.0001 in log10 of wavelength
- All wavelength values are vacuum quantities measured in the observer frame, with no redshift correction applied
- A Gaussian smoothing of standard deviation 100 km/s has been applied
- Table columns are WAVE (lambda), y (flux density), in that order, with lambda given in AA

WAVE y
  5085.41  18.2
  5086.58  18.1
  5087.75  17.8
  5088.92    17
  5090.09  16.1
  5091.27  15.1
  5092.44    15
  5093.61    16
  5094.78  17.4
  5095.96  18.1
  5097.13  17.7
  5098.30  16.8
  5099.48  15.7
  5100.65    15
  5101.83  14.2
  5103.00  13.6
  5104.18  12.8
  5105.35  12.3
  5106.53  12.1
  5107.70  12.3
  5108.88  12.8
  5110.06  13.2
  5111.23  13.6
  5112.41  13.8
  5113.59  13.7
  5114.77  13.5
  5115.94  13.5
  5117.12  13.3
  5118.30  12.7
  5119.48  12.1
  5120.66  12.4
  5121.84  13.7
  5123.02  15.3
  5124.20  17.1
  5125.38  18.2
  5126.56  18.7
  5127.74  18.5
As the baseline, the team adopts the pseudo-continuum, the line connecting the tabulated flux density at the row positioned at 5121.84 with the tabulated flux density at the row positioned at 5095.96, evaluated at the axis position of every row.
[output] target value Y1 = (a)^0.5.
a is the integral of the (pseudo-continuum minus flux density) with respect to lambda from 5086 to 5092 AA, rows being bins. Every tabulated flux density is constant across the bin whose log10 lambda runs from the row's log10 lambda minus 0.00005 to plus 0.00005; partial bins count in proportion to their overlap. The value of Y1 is 3.9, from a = 15.0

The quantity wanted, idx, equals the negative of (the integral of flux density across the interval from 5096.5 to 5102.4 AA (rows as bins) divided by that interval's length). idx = -15.9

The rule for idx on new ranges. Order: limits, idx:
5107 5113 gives -13.1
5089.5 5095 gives -15.8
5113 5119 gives -13.3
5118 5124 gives -13.5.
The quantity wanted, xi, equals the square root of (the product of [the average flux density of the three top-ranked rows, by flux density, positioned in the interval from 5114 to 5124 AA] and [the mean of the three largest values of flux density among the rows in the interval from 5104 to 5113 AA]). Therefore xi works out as 13.8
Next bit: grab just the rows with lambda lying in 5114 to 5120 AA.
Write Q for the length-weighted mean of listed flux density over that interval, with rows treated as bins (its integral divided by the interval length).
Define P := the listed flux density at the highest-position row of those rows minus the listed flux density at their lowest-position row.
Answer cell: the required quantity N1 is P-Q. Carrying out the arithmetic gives -14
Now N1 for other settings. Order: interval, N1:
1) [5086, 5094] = -19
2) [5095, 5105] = -21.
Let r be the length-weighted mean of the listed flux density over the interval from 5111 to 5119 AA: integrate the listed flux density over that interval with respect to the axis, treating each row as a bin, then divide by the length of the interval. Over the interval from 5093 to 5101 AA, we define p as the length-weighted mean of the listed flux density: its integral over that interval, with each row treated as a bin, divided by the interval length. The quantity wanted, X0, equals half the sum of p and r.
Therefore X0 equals 15.1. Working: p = 16.7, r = 13.4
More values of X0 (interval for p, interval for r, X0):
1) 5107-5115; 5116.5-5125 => 13.6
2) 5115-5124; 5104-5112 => 13.1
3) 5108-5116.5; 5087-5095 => 14.9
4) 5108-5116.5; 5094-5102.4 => 14.9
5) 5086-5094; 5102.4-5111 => 14.6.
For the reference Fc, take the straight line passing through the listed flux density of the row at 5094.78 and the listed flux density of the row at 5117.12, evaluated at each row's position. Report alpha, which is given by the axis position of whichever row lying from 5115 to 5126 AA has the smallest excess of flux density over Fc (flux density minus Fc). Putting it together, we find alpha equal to 5119.48 AA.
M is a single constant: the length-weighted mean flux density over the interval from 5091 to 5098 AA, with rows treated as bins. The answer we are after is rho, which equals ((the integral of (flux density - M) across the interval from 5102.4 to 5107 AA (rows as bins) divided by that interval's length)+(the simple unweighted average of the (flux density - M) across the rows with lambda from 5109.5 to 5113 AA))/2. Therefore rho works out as -3.5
